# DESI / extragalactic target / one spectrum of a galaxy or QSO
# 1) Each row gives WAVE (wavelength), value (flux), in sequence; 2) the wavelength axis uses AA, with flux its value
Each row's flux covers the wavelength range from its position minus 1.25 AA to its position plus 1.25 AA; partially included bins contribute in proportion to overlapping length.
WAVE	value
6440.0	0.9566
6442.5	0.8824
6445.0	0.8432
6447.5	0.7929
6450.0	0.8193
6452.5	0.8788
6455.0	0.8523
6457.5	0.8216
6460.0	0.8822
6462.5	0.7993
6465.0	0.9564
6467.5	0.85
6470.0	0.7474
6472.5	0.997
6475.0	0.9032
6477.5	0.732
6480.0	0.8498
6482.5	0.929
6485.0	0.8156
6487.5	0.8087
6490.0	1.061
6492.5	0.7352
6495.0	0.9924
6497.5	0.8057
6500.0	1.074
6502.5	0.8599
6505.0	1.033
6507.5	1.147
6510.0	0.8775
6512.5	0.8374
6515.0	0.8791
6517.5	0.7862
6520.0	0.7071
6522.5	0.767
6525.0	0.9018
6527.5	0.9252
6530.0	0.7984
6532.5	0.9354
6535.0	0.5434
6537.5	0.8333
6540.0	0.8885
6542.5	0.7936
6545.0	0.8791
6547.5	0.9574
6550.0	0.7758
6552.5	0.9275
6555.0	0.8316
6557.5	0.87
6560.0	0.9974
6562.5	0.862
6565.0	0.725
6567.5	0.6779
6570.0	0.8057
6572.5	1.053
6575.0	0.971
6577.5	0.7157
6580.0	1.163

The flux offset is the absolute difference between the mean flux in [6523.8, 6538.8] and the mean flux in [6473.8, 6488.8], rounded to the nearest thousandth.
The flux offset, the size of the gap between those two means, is 0.017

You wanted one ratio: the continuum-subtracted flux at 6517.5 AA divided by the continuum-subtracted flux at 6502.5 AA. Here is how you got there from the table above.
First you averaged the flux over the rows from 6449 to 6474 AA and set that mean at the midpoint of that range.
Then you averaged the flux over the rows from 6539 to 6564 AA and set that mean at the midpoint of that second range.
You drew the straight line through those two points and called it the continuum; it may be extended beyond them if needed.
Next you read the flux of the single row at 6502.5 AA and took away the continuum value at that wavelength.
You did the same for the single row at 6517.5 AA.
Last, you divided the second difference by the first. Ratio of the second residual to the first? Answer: 10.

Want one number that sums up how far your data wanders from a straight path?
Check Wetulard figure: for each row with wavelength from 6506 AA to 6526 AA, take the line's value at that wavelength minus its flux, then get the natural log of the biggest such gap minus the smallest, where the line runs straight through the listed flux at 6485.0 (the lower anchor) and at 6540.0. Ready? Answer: -0.78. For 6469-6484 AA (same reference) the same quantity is -1.30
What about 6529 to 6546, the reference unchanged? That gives -0.93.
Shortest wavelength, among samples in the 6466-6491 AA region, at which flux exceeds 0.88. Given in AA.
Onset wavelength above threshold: 6472.5 AA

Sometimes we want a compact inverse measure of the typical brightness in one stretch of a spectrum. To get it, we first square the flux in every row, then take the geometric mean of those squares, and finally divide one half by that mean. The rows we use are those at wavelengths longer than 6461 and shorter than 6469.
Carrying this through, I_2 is 0.67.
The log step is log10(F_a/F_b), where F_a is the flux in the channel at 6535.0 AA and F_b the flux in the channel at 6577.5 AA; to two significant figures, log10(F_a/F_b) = -0.12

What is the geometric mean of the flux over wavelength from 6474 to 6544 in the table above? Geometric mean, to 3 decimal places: 0.856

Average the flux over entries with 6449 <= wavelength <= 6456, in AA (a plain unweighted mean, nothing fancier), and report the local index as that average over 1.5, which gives 0.567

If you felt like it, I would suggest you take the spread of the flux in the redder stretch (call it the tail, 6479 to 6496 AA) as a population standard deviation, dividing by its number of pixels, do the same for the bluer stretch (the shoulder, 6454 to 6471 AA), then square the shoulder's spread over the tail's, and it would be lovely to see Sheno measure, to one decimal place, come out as 0.3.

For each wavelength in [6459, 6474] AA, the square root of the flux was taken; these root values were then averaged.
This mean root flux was 0.933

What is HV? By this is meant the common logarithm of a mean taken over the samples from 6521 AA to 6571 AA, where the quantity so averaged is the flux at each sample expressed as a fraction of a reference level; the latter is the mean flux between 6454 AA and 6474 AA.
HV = -0.015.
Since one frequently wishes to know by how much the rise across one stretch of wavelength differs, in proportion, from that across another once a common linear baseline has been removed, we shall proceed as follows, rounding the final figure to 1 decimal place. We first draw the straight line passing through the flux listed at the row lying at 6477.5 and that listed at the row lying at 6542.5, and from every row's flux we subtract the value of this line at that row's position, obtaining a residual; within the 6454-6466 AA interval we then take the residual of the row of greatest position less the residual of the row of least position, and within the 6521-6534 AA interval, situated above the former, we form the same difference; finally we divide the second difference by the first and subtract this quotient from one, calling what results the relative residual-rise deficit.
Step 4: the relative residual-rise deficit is -0.7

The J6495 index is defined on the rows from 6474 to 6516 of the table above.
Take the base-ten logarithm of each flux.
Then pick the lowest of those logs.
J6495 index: -0.14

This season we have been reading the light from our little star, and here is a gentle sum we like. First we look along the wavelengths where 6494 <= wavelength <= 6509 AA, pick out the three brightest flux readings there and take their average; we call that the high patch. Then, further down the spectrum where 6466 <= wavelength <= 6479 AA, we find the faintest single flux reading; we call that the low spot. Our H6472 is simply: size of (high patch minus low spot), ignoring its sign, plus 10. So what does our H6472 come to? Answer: 10.35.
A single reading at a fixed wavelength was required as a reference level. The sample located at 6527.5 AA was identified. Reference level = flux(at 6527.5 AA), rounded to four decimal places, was 0.9252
